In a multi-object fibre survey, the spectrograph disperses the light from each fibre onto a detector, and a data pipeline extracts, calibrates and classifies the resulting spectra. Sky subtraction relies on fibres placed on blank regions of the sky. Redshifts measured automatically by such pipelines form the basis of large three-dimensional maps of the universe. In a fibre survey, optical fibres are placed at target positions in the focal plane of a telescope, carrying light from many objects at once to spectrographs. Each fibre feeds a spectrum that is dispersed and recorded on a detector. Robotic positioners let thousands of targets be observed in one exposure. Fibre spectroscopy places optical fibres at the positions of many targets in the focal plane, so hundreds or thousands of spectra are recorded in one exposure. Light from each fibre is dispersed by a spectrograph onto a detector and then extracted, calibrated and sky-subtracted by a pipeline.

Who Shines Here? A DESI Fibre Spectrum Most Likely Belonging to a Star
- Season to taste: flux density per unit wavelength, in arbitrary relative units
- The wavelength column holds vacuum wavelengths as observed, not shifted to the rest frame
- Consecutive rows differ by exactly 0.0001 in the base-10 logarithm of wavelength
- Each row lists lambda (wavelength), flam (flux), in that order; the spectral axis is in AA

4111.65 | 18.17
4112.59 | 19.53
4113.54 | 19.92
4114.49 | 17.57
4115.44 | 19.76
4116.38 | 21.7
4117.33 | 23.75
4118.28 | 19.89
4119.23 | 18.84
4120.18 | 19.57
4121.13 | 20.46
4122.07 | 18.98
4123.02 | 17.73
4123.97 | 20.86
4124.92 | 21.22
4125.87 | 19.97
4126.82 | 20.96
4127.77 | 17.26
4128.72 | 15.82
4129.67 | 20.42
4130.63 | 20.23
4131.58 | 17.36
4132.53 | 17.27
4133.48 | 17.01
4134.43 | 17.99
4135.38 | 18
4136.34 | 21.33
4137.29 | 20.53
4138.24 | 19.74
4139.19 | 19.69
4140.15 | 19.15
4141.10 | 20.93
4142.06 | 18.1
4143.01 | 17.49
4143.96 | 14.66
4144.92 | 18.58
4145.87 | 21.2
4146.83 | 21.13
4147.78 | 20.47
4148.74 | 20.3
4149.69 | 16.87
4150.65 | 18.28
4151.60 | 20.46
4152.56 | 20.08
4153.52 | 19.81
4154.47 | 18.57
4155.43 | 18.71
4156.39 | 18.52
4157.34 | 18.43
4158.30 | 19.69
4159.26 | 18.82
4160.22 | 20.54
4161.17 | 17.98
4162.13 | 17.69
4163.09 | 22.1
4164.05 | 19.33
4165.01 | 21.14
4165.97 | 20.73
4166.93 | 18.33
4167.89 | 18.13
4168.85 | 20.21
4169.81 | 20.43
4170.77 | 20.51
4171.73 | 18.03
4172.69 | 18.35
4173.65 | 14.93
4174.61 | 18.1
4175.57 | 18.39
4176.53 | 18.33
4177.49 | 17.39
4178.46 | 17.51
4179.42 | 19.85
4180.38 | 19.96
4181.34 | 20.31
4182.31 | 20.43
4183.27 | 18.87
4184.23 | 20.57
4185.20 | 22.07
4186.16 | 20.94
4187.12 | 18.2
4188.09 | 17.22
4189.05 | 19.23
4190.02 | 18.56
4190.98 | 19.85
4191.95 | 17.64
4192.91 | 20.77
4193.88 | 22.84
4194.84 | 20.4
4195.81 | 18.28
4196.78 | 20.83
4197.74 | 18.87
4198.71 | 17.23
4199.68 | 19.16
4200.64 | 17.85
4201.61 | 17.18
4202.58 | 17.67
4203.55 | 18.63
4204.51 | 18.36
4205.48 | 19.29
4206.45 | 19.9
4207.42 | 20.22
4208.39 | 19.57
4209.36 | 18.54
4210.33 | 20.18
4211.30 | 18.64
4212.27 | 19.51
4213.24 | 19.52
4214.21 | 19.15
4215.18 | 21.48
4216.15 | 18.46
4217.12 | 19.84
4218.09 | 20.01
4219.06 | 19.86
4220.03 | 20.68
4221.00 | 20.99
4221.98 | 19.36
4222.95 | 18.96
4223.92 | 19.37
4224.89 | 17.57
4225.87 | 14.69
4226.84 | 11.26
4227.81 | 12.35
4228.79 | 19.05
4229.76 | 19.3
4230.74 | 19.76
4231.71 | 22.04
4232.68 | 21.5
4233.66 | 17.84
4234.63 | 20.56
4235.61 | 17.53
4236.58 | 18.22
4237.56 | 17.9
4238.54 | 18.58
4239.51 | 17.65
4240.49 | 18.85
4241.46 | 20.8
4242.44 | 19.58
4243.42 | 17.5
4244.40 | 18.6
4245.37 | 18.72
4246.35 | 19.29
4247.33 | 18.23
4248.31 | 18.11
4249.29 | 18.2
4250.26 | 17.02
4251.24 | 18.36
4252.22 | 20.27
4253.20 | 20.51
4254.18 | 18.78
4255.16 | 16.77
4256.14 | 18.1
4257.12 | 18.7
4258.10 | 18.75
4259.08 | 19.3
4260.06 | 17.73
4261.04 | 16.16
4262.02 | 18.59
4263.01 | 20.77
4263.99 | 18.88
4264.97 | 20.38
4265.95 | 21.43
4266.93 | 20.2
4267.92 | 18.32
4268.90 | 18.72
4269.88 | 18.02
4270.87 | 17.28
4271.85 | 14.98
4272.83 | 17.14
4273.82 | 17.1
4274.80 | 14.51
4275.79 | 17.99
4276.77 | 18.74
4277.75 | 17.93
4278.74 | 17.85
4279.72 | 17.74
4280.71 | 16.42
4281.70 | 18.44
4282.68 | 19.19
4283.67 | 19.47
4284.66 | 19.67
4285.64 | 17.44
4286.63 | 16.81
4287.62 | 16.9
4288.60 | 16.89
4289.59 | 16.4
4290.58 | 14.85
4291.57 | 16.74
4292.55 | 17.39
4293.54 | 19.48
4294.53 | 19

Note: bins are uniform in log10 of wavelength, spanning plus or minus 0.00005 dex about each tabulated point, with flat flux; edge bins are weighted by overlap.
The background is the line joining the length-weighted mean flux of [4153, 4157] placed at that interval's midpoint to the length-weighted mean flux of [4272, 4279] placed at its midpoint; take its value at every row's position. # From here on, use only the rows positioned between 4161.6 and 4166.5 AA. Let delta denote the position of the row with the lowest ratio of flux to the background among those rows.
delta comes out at 4162.13 AA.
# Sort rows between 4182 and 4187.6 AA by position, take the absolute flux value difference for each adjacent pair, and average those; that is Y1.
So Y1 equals 1.7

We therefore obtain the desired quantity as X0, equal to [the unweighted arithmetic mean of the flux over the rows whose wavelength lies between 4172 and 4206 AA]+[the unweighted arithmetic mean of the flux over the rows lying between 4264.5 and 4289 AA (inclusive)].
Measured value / 37.0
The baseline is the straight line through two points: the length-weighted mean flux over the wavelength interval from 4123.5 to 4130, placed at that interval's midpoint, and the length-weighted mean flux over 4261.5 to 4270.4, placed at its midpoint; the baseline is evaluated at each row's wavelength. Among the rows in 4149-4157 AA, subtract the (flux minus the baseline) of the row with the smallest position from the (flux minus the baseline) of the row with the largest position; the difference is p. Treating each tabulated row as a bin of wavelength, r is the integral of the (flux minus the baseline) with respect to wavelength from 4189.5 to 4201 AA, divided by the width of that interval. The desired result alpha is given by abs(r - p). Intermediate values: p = 1.7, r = -0.1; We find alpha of 1.7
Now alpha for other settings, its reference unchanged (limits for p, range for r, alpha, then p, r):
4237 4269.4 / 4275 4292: 2.7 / 0.8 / -1.9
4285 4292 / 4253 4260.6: 0.3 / -0.7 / -1.0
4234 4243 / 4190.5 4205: 0.5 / -1.0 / -0.4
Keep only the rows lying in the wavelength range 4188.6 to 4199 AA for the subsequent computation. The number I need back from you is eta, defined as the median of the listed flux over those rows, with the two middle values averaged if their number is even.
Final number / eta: 19.2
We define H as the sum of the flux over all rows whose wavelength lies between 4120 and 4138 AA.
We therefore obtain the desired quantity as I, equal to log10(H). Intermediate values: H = 363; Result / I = 2.56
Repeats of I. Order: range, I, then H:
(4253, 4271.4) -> 2.55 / 357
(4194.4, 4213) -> 2.56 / 360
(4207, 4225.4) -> 2.57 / 372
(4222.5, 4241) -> 2.54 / 343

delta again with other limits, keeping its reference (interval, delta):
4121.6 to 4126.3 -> 4123.02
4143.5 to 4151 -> 4143.96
